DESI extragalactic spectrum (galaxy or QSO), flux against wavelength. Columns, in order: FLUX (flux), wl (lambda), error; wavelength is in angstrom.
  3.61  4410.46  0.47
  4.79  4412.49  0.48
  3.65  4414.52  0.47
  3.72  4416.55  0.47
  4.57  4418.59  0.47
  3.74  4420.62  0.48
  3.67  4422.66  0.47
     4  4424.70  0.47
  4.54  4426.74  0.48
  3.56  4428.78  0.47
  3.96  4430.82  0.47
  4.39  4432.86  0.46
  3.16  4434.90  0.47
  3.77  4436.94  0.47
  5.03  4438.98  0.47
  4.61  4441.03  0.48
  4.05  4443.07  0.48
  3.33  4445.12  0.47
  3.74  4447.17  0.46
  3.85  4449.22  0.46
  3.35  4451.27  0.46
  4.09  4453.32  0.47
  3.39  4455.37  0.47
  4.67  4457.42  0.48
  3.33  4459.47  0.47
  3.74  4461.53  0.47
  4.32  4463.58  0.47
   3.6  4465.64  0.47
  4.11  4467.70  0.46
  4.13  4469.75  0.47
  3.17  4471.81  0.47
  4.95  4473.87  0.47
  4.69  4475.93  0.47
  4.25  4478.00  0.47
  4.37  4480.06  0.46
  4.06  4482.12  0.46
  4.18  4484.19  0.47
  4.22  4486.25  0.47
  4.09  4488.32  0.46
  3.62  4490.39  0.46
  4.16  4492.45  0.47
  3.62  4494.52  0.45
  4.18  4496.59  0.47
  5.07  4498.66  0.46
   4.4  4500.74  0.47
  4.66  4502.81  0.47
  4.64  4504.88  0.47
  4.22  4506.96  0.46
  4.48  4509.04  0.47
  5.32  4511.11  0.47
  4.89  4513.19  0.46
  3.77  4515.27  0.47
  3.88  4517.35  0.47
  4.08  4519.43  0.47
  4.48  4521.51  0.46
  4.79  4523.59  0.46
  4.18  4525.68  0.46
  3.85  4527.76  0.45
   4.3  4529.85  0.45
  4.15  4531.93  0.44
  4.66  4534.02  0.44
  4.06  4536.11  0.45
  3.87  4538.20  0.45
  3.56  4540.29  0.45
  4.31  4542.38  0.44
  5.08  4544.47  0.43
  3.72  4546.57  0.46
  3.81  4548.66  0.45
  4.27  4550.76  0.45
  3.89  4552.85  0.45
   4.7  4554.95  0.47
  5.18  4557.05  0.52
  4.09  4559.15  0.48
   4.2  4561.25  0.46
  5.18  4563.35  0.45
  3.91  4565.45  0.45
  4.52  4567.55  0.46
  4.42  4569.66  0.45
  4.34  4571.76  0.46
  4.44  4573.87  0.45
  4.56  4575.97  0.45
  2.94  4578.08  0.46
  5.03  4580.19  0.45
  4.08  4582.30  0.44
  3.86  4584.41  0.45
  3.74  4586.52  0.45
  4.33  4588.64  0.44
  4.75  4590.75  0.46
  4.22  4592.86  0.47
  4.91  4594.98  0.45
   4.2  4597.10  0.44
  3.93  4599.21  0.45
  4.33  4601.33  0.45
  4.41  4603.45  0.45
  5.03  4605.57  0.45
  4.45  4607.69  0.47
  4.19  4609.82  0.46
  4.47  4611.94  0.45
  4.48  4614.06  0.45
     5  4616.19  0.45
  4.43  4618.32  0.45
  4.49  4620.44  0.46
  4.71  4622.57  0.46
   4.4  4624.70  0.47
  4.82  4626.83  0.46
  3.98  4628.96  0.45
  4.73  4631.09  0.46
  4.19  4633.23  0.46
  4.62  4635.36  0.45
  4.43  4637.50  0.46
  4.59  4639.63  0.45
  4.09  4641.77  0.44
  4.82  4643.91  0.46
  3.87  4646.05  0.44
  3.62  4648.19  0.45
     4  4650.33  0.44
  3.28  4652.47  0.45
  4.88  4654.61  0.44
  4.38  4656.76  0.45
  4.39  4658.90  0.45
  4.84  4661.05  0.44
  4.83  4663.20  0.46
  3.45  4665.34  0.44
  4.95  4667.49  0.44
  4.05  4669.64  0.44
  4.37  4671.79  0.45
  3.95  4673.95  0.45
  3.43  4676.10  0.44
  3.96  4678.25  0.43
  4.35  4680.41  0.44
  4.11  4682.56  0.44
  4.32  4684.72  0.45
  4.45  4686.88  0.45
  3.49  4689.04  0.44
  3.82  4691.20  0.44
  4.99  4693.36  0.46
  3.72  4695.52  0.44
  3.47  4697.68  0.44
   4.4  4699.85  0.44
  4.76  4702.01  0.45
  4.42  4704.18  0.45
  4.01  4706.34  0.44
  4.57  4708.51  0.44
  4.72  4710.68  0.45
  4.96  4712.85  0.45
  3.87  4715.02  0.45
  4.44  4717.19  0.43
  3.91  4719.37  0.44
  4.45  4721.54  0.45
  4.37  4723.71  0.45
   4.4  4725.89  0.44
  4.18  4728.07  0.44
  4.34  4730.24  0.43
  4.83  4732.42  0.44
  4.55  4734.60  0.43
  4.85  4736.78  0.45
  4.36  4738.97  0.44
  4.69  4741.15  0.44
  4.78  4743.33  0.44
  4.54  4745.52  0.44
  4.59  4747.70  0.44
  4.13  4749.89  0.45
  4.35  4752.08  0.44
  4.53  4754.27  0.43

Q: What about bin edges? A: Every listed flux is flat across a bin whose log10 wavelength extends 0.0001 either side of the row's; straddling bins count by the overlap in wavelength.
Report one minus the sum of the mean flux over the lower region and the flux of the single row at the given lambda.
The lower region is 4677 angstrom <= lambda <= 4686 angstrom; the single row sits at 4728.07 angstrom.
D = -7.4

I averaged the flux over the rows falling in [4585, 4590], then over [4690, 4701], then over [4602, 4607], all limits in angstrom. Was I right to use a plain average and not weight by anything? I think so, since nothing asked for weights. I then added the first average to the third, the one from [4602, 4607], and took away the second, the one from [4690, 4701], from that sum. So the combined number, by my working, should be 4.7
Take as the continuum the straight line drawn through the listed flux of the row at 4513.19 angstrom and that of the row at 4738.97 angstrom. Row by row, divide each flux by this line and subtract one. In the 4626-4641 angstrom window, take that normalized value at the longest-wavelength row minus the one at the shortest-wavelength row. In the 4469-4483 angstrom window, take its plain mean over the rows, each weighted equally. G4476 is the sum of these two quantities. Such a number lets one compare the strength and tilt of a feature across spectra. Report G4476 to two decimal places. -0.19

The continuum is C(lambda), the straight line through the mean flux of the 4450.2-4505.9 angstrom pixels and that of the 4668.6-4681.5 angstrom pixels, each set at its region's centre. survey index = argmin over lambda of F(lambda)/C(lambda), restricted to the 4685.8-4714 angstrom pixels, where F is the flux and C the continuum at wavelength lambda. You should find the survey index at 4697.68 angstrom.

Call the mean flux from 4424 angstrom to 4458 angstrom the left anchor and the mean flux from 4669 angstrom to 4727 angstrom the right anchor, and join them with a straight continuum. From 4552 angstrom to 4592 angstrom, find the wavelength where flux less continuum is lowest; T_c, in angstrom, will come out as 4578.08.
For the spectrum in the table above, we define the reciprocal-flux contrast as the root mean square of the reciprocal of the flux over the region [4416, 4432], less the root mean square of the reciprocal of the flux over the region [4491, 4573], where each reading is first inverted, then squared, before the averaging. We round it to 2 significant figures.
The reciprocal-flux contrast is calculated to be 0.020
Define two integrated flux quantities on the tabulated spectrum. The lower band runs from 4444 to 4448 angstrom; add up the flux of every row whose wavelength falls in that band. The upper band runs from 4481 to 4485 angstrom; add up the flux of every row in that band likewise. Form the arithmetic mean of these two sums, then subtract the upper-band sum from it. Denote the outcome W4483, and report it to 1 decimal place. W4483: -0.6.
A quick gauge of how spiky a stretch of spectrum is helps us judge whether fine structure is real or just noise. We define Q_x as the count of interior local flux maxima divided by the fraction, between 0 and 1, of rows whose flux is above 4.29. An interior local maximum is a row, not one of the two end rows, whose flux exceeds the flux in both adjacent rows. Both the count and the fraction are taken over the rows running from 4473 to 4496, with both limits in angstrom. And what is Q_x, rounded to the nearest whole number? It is 11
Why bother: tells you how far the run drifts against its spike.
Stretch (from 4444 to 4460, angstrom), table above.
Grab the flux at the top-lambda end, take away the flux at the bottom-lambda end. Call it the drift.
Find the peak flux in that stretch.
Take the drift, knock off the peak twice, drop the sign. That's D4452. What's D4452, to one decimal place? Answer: 9.3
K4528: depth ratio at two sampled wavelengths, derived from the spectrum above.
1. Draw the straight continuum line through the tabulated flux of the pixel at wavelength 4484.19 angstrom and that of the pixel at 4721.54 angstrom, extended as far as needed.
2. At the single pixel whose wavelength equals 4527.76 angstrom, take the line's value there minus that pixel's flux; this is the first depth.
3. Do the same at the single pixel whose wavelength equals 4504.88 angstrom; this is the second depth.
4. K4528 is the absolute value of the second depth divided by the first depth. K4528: 1.1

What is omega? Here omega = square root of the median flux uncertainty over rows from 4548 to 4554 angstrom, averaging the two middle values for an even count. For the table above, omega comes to 0.671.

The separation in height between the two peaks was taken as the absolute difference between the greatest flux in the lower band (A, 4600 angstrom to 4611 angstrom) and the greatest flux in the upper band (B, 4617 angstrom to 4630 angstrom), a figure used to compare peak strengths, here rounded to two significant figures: 0.21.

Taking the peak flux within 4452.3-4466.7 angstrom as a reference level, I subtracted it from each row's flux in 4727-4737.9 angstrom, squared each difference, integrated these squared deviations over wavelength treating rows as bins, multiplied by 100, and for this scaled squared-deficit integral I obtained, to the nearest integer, 92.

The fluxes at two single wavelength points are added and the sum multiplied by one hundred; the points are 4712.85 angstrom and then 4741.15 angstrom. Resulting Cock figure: 965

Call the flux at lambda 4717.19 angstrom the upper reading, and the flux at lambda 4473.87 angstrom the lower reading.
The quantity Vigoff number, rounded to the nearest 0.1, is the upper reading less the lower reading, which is -0.5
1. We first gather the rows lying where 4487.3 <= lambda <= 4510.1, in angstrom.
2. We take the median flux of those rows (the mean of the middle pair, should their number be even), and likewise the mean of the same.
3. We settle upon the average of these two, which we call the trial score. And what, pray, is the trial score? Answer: 4.25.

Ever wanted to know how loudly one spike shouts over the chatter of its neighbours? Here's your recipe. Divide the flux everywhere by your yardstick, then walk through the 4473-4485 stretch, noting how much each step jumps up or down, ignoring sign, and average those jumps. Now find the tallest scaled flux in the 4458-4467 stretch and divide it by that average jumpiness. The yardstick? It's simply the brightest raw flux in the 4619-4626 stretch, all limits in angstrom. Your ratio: 17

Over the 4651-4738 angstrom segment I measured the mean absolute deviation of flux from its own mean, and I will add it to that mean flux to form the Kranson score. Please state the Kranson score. 4.67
